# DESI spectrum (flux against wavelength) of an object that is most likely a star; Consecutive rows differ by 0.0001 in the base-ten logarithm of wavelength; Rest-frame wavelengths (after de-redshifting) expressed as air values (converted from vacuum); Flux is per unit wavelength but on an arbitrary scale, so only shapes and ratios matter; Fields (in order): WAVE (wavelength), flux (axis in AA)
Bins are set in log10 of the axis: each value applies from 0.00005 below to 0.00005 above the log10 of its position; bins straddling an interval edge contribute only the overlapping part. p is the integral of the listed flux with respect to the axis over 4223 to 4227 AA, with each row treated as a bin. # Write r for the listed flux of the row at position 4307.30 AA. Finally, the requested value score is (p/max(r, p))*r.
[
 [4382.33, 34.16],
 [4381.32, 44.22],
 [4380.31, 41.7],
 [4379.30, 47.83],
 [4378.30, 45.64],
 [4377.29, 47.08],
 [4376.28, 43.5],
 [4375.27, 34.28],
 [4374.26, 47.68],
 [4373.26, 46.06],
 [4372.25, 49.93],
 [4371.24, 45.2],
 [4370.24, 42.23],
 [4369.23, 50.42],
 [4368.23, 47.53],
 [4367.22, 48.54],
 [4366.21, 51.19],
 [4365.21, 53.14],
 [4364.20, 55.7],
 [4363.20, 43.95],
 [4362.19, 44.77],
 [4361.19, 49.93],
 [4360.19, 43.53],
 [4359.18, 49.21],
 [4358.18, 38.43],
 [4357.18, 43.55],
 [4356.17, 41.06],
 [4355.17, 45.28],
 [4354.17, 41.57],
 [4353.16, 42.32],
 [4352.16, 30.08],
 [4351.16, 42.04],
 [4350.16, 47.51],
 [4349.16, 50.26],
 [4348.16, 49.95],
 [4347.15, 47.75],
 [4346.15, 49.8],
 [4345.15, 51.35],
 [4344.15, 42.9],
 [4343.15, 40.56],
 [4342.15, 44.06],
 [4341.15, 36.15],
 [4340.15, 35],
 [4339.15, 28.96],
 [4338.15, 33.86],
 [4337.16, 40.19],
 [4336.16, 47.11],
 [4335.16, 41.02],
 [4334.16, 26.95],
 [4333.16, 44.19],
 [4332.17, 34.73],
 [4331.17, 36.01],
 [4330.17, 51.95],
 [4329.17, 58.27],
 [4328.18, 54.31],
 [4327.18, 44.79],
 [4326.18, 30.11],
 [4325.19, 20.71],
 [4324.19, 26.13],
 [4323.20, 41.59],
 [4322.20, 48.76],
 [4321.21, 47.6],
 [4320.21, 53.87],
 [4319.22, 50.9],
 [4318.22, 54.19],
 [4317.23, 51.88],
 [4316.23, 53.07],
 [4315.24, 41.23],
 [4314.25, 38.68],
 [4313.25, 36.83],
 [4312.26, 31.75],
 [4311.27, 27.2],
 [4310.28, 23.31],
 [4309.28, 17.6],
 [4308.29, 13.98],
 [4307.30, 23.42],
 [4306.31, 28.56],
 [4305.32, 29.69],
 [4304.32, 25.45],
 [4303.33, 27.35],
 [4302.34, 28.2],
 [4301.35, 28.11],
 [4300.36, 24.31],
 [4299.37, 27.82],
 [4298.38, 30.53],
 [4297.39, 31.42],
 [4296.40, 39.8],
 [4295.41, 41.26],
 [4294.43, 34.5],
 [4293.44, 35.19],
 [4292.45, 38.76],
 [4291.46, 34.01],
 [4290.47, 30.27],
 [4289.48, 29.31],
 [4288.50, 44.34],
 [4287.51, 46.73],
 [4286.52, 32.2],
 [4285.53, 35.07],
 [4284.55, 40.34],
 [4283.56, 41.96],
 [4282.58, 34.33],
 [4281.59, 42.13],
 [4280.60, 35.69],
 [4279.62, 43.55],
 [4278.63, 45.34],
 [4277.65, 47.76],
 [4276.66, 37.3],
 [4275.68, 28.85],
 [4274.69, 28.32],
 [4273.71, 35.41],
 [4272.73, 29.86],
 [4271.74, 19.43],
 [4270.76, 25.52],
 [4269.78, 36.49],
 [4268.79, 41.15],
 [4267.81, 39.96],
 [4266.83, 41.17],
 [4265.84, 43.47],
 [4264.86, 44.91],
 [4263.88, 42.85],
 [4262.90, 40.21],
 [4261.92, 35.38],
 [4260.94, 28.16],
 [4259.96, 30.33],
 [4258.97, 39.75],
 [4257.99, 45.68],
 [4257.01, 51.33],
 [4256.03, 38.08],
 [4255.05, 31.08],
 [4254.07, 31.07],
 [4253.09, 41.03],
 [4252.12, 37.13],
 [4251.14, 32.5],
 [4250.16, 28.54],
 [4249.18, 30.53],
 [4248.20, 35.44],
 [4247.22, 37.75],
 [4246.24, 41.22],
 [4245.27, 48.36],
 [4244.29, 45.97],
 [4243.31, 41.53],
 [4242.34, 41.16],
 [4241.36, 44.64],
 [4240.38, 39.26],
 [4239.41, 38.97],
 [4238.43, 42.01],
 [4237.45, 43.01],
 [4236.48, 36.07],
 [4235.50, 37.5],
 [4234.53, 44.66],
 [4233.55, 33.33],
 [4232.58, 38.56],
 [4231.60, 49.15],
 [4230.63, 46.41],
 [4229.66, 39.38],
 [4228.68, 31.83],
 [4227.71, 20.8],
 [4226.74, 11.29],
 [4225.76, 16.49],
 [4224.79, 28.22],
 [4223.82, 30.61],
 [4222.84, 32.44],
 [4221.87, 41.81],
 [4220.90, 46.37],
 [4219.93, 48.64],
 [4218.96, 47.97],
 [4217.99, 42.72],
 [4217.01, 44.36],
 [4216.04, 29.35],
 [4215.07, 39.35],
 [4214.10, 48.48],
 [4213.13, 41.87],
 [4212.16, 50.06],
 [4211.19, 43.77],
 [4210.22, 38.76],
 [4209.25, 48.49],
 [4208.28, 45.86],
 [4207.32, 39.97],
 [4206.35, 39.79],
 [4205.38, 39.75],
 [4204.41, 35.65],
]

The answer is 23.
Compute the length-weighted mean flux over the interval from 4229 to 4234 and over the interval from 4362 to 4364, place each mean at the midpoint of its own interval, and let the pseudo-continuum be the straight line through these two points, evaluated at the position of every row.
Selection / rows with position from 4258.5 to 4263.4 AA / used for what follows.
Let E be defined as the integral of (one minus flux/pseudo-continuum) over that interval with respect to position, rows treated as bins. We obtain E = 0.9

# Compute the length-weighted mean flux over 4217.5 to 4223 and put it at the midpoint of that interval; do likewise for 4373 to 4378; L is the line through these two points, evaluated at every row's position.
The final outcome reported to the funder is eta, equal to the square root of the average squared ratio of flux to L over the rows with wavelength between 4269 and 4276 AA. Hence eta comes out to 0.67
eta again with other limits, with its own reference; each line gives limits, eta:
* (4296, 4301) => 0.71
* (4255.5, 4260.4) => 0.95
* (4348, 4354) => 1.01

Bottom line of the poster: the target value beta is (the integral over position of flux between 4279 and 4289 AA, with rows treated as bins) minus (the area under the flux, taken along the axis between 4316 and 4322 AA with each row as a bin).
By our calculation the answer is 87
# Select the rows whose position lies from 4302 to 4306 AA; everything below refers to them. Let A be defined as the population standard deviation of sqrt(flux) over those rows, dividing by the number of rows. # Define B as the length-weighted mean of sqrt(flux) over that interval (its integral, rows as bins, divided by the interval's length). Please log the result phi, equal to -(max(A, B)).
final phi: -5.25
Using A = 0.15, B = 5.25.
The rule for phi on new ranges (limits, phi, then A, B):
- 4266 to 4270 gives -6.33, 0.15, 6.33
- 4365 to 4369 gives -7.07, 0.16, 7.07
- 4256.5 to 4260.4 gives -6.43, 0.62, 6.43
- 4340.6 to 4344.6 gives -6.38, 0.24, 6.38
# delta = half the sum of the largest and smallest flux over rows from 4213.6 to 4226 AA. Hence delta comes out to 32.6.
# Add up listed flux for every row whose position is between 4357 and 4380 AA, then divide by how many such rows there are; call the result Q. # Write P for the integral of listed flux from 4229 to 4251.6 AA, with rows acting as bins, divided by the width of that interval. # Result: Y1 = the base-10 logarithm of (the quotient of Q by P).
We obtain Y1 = 0.07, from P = 40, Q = 46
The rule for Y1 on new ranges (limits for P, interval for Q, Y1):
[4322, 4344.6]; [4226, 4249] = -0.01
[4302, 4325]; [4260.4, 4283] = 0.02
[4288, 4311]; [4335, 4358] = 0.15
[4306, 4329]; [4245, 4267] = 0.00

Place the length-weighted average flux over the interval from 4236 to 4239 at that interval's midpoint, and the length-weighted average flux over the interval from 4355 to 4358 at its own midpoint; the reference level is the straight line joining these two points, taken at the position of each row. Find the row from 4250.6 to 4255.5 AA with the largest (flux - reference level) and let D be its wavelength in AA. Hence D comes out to 4253.09 AA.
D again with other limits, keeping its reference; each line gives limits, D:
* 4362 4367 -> 4364.20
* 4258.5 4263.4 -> 4262.90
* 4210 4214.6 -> 4212.16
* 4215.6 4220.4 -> 4219.93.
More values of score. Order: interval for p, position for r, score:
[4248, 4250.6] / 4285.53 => 35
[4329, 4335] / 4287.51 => 47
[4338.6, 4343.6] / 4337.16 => 40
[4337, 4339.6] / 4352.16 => 30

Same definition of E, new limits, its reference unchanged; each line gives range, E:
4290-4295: 1.0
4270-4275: 1.7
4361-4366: -0.4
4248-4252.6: 1.0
